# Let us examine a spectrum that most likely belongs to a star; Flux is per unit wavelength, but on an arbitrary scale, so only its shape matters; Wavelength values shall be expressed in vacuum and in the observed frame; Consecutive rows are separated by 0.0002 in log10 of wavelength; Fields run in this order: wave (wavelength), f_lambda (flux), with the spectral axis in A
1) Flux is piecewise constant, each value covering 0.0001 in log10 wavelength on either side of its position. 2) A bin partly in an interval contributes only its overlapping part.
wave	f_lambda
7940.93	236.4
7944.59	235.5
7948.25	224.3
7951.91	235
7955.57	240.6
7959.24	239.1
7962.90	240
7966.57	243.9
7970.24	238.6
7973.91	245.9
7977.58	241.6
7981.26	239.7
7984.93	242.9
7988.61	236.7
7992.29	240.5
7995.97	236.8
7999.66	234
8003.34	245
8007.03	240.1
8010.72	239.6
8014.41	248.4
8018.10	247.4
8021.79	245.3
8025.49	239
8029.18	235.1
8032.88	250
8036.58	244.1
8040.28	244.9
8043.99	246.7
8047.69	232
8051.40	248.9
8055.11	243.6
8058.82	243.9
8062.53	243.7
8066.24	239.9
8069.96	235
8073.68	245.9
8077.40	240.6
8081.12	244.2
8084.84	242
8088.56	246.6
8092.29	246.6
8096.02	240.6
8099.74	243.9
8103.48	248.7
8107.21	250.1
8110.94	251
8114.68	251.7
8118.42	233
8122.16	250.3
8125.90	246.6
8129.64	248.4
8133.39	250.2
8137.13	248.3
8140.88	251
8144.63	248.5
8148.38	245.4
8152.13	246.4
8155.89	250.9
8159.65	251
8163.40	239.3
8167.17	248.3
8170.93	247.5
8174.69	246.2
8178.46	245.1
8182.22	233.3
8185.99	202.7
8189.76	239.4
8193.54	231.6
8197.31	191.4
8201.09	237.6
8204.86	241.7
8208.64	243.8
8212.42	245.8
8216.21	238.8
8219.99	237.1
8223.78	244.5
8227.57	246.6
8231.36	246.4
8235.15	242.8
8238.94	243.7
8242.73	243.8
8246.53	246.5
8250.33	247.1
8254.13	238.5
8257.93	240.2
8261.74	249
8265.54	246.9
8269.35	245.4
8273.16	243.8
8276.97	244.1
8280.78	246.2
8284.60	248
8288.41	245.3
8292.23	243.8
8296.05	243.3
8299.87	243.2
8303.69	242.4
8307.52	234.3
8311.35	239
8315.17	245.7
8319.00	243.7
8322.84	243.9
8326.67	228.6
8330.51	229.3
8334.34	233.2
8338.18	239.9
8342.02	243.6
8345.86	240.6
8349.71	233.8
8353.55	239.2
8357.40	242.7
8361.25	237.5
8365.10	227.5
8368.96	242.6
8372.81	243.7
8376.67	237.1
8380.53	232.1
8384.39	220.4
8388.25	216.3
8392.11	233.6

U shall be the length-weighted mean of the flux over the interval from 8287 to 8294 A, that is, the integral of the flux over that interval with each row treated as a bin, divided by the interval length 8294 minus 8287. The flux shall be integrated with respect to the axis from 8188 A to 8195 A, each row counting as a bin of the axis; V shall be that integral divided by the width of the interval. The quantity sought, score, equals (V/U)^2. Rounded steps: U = 244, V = 235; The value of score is 0.93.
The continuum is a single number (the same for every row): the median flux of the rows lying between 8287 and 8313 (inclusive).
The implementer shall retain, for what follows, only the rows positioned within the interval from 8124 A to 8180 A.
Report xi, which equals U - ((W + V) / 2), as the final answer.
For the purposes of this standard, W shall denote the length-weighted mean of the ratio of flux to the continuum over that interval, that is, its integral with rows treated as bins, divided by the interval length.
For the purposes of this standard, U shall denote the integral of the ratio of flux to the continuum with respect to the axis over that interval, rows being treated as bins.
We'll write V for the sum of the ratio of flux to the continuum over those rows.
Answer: 49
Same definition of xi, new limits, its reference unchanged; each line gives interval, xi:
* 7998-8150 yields 132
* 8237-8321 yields 73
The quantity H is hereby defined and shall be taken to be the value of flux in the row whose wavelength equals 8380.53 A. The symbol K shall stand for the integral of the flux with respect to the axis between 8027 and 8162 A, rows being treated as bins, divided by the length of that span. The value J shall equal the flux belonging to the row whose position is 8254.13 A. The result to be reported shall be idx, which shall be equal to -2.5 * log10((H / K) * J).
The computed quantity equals -5.88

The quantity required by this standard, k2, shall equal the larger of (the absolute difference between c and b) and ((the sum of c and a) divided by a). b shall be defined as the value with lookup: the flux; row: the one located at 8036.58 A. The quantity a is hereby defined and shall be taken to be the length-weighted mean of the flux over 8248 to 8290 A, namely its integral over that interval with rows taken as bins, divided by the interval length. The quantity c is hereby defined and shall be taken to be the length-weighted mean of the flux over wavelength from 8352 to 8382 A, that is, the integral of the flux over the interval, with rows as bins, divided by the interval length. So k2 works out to 6.3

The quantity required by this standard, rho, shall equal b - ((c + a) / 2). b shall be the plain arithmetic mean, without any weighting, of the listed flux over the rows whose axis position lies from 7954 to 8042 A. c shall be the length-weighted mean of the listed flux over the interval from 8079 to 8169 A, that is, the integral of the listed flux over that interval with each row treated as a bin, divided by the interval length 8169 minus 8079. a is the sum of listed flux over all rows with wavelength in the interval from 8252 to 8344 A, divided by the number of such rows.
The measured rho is -2.6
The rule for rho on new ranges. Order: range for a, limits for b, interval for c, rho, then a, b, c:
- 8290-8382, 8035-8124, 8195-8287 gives 3.9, 239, 244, 242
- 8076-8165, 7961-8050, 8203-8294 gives -3.7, 246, 242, 244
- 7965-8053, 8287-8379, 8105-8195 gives -3.7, 242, 239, 244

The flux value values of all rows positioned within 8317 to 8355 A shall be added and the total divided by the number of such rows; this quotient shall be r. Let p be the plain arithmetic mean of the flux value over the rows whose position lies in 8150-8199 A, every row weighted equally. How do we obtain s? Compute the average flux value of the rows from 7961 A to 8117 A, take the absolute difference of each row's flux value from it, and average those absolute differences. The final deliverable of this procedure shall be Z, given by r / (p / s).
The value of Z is 3.9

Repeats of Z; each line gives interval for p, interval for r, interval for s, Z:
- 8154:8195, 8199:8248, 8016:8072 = 4.4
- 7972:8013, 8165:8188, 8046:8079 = 4.1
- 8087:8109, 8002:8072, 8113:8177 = 3.1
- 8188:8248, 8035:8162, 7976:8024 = 3.5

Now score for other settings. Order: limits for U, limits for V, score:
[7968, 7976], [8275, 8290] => 1.03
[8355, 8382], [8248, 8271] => 1.06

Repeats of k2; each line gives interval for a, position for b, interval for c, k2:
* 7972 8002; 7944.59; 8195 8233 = 2.0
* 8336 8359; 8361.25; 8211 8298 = 6.7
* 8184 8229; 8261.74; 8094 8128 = 2.8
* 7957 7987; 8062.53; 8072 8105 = 2.0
